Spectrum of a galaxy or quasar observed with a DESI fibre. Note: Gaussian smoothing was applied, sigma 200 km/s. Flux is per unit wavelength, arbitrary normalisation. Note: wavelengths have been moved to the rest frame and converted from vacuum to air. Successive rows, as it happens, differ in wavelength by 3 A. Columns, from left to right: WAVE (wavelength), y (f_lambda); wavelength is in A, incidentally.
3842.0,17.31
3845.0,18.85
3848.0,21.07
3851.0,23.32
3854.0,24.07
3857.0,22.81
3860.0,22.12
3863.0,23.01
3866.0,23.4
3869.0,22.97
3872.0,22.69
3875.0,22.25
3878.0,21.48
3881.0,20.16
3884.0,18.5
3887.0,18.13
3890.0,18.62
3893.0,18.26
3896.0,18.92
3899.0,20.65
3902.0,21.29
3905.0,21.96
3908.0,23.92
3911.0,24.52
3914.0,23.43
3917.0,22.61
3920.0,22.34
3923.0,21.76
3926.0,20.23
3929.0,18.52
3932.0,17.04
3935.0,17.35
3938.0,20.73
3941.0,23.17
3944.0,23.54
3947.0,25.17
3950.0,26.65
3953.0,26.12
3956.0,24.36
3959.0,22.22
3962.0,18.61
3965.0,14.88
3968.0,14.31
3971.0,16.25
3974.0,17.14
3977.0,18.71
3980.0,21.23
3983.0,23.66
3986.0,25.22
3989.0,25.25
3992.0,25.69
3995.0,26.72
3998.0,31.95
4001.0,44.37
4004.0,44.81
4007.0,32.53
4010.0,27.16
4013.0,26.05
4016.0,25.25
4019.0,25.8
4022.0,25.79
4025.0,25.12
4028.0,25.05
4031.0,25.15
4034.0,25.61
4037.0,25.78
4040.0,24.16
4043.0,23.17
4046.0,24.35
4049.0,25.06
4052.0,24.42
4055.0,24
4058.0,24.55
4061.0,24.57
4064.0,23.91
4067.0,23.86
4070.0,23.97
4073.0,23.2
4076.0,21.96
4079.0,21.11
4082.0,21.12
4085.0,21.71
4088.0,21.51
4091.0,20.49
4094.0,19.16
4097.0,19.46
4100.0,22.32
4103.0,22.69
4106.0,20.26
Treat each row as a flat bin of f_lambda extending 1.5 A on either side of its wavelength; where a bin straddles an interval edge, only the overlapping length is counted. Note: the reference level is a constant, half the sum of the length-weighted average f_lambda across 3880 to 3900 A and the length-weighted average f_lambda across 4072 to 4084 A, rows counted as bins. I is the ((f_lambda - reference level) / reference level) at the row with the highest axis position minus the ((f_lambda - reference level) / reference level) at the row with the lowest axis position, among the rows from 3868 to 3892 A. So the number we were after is -0.21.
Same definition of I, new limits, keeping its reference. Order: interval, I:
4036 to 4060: -0.06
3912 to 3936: -0.30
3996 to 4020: -0.30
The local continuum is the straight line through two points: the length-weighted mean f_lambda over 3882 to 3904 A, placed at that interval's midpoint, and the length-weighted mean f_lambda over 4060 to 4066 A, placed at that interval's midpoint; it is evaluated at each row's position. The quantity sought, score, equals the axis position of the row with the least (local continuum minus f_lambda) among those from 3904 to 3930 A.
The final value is 3911.0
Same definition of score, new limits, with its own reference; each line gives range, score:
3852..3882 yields 3854.0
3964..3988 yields 3986.0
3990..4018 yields 4004.0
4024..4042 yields 4037.0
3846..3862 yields 3854.0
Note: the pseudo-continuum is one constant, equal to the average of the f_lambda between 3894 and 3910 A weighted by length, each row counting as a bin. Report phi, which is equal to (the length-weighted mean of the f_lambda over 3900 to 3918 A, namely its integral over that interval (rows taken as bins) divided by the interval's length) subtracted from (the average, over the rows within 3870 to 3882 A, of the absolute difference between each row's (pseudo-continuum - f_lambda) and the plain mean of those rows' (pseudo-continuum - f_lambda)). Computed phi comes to -22.1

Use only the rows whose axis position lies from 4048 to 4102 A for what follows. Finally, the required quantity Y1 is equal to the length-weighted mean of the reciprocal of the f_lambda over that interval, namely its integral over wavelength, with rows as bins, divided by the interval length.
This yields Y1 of 0.0446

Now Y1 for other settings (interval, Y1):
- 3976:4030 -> 0.0375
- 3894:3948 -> 0.0472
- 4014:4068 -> 0.0404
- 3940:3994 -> 0.0477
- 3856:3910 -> 0.0476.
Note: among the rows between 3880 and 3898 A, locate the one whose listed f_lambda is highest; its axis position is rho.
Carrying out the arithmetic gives 3881.0 A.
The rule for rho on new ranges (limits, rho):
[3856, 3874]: 3866.0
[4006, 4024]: 4007.0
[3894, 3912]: 3911.0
